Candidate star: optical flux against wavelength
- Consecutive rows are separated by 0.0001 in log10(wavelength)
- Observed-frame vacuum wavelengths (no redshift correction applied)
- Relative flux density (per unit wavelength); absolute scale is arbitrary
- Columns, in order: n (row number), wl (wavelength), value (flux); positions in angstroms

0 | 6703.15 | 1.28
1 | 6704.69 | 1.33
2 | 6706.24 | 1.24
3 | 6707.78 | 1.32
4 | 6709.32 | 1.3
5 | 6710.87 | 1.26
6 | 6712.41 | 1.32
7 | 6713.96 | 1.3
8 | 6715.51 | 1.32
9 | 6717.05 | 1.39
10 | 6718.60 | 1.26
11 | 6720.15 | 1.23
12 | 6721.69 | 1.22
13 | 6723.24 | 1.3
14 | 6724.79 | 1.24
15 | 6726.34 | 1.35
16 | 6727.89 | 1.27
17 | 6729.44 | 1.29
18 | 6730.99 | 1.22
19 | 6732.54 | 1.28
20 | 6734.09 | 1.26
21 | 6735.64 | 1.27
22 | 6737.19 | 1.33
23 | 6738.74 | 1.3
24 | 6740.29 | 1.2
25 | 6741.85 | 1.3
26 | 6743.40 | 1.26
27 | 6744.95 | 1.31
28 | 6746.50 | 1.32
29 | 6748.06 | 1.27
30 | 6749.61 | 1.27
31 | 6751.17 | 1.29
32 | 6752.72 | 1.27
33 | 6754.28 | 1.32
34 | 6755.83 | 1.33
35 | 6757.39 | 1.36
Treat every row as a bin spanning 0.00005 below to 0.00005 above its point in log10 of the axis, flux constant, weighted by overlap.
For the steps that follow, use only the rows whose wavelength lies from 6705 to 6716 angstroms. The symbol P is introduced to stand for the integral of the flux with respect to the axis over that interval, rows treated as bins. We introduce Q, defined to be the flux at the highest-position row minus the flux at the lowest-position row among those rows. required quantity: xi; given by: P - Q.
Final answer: 14.2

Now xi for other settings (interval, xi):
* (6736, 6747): 14.2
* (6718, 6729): 13.9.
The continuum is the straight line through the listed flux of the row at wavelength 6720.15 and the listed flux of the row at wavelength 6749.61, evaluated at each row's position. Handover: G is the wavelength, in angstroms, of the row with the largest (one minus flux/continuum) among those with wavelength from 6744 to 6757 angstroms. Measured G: 6752.72 angstroms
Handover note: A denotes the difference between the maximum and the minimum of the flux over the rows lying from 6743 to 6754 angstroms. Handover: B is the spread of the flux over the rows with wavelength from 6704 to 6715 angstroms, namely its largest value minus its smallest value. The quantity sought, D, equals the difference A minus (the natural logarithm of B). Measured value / 2.47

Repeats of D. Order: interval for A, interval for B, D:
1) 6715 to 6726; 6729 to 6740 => 2.38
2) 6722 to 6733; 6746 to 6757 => 2.94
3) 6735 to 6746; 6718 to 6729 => 2.17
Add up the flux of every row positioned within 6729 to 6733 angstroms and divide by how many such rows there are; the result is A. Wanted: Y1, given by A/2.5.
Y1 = 0.505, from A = 1.26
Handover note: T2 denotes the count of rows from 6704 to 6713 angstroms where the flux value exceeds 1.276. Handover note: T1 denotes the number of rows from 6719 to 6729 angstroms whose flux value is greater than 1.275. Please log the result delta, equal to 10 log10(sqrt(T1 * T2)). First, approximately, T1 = 2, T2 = 4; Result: 4.5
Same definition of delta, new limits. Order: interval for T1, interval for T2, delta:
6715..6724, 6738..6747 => 5.4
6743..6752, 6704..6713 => 5.4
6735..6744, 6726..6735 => 4.8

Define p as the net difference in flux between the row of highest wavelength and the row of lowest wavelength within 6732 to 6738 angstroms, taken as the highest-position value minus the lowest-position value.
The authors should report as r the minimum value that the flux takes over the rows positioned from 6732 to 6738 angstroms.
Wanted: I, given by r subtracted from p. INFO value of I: -1.21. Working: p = 0.050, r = 1.26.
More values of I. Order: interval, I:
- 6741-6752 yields -1.27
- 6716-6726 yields -1.37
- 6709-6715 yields -1.26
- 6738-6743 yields -1.20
